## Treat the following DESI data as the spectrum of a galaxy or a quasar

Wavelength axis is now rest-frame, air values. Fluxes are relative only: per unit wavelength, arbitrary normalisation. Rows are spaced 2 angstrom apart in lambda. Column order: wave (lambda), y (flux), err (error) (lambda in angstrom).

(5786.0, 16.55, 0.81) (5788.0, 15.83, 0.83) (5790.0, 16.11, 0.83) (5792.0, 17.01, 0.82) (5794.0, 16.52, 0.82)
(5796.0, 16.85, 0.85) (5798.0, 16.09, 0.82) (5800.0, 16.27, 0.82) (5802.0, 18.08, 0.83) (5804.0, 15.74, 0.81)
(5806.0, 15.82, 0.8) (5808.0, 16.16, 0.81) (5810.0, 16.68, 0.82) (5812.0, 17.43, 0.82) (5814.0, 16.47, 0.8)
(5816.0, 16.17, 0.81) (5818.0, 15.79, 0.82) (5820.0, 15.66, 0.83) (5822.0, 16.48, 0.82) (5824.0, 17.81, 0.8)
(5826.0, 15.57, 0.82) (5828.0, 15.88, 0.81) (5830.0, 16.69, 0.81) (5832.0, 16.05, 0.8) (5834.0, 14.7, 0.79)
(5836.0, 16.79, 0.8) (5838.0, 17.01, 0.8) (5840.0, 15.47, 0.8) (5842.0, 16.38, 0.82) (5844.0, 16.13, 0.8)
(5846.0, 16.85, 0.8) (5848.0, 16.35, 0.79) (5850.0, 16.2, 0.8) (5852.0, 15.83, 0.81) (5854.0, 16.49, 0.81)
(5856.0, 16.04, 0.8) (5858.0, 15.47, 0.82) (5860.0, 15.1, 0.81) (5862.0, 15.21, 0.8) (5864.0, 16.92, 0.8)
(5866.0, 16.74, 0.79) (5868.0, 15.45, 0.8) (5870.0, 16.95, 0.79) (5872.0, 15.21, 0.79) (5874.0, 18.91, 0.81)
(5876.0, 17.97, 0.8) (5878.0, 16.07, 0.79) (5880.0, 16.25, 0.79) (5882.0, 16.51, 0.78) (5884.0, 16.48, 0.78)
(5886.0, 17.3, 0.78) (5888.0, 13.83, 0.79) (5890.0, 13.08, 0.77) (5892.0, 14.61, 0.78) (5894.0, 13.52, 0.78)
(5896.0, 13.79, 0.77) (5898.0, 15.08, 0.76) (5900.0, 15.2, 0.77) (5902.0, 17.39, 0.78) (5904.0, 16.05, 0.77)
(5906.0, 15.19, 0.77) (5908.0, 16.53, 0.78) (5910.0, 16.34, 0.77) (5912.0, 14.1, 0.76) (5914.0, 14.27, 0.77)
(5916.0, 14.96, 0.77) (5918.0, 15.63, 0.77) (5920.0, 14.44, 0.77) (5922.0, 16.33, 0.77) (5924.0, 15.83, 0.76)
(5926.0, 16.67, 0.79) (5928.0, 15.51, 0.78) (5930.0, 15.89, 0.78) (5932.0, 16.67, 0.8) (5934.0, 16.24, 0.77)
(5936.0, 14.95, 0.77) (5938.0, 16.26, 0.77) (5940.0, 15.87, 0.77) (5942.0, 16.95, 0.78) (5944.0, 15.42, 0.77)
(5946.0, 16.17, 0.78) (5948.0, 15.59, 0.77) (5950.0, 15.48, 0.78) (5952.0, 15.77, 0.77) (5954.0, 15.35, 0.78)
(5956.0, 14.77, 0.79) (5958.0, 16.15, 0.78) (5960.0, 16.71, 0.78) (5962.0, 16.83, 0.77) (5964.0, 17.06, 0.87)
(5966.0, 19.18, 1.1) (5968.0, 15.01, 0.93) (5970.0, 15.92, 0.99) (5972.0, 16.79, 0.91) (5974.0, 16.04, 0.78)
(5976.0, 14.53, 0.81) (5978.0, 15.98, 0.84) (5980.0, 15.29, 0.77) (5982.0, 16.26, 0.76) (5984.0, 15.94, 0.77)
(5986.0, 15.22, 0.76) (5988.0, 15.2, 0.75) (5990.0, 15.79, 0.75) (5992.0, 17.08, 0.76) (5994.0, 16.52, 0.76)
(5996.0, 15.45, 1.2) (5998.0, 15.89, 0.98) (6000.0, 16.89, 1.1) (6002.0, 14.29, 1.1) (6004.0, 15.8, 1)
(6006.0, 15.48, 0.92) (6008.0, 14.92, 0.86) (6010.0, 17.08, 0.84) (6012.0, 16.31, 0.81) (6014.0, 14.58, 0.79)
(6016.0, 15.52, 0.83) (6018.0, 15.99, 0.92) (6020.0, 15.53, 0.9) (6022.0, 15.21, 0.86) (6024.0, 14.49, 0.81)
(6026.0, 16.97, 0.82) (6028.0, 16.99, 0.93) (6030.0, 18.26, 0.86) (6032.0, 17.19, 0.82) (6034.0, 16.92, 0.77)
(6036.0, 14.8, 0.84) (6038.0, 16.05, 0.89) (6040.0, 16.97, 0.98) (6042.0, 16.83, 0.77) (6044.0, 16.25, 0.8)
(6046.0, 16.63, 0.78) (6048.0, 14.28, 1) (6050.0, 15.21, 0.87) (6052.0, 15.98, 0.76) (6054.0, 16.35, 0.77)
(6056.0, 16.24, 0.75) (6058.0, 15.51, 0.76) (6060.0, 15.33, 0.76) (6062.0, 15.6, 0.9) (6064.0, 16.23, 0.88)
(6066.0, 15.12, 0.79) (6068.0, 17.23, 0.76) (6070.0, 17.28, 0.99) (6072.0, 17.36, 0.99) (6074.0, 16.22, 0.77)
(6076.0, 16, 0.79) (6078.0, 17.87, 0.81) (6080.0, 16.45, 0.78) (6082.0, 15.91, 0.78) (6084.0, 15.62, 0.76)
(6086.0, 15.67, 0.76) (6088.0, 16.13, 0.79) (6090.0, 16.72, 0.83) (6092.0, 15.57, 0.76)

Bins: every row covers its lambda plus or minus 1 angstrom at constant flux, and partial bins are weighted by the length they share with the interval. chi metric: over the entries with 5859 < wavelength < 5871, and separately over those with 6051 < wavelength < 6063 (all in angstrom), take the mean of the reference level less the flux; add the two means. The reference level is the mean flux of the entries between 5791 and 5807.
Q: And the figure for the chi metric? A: 1.2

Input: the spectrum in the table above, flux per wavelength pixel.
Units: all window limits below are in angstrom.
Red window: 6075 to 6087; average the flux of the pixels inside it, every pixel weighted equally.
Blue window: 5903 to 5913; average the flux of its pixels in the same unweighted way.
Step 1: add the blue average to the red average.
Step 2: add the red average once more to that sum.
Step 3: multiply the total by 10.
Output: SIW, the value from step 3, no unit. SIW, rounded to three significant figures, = 481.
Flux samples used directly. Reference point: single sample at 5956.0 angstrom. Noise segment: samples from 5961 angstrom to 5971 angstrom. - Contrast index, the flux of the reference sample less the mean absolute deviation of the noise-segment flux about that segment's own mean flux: 13.7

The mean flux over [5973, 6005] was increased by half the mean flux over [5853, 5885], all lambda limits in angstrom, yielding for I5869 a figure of 23.9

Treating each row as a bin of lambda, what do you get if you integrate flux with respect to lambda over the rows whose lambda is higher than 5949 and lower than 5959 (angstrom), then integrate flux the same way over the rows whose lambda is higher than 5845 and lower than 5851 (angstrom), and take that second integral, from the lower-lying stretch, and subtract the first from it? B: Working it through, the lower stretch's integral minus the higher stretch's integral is -56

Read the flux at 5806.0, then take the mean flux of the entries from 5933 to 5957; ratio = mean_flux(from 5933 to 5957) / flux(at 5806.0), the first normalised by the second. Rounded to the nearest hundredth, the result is 0.99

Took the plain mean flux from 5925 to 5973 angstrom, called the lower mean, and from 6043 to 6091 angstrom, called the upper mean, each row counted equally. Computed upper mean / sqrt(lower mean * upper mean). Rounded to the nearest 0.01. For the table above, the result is 1.00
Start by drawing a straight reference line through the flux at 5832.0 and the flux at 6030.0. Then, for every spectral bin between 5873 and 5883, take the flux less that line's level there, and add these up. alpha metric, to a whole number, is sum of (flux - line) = 3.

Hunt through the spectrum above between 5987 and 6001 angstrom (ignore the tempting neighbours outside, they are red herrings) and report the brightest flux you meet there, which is 17.08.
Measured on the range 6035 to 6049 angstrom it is 16.97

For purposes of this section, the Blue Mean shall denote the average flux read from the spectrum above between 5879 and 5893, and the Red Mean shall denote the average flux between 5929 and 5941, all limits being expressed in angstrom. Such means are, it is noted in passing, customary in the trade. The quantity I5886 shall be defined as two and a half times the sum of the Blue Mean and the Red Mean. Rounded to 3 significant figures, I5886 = 78.5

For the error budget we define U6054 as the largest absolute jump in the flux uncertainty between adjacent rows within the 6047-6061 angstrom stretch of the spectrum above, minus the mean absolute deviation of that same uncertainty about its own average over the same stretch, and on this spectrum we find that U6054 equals 0.059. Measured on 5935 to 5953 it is 0.006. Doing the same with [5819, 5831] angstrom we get 0.012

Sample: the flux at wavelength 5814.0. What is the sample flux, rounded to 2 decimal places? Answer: 16.47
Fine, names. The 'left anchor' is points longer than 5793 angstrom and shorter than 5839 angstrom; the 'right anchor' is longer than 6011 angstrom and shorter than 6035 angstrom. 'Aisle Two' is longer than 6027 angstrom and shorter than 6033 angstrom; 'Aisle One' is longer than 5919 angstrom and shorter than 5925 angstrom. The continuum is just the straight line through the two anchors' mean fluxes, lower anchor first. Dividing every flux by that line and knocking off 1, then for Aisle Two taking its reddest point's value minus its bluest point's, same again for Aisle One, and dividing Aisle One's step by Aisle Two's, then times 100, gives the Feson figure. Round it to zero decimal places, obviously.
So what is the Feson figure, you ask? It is 677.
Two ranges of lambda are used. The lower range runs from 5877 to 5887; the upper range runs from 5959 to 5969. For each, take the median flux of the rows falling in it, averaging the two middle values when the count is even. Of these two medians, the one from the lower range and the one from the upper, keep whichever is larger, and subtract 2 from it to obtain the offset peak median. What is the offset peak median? 14.8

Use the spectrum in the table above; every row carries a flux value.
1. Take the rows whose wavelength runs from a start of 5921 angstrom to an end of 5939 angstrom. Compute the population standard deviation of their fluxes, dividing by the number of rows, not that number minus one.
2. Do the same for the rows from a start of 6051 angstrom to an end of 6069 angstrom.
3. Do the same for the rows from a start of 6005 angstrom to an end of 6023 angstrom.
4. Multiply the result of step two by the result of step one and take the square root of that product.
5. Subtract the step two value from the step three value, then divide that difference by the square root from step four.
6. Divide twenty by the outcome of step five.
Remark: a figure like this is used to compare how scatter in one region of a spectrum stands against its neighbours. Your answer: 115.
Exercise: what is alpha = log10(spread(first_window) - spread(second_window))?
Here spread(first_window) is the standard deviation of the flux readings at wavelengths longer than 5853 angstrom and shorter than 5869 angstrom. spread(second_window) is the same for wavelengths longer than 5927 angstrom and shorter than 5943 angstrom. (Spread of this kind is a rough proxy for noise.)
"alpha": -1.1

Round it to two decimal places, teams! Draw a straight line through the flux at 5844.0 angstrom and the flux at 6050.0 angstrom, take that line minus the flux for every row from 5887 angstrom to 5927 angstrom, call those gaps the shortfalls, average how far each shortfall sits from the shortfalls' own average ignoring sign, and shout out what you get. 1.00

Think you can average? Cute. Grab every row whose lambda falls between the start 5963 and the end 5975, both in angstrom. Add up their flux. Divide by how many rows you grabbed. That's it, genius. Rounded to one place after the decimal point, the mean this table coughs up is 16.7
